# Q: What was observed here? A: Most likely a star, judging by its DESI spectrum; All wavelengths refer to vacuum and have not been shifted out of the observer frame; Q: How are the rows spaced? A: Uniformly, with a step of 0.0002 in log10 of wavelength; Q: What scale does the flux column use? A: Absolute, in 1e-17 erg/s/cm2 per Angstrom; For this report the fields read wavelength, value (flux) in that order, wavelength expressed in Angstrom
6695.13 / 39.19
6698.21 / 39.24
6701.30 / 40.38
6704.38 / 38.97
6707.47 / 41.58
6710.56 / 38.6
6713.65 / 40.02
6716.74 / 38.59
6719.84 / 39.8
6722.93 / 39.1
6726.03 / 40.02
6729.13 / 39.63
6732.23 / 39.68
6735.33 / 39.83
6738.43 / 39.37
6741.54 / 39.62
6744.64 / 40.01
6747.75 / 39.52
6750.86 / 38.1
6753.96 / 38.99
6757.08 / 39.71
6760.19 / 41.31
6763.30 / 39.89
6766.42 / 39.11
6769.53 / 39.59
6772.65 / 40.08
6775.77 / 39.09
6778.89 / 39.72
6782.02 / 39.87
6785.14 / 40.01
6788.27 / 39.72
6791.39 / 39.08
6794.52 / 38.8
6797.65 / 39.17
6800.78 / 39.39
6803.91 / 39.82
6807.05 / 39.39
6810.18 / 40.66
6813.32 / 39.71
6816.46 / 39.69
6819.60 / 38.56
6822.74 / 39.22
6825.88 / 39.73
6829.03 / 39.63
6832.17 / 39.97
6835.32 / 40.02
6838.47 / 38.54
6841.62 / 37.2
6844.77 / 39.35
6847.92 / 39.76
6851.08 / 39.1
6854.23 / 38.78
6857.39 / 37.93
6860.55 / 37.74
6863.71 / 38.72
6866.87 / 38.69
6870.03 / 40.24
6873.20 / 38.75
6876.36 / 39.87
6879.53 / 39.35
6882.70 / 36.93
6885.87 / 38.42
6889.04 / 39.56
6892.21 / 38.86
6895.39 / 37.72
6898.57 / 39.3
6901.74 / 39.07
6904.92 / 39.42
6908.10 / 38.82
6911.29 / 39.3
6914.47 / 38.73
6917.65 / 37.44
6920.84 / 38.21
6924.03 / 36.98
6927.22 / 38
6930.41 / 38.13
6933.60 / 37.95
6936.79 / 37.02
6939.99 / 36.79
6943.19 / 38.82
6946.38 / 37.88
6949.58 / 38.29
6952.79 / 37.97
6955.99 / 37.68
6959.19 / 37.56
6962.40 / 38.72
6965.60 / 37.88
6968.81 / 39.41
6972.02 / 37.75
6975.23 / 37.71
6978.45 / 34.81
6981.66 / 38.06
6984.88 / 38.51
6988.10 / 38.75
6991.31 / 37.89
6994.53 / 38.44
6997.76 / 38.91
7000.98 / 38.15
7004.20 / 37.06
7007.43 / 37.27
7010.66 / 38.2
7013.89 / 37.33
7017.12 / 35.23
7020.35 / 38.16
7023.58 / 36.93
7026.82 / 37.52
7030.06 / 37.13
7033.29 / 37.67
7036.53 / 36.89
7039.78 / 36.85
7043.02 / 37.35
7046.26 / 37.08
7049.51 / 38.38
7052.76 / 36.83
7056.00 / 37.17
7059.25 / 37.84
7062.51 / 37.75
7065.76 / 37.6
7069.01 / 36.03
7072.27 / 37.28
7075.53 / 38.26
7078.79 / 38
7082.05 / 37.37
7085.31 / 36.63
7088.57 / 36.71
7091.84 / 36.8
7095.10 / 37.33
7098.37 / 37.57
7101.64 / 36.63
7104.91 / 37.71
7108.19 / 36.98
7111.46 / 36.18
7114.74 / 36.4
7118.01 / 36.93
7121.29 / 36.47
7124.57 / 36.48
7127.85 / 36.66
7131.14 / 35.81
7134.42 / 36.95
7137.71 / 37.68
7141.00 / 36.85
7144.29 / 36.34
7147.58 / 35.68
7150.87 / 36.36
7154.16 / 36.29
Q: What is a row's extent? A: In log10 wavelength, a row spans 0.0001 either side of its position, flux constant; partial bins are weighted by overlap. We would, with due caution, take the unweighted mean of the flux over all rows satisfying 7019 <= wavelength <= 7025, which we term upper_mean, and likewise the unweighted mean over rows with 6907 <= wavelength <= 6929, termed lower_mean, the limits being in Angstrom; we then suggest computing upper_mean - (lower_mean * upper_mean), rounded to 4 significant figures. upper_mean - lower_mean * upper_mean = -1397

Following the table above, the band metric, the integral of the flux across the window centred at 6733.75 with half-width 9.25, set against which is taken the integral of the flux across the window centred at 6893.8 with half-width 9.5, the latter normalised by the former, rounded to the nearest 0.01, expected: 1.00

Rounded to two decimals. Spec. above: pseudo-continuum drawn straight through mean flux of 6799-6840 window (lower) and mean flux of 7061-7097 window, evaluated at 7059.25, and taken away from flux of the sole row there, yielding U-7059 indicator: 0.41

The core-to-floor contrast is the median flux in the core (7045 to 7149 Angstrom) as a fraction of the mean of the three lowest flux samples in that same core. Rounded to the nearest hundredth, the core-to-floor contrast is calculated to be 1.03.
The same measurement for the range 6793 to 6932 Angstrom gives 1.06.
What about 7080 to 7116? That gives 1.01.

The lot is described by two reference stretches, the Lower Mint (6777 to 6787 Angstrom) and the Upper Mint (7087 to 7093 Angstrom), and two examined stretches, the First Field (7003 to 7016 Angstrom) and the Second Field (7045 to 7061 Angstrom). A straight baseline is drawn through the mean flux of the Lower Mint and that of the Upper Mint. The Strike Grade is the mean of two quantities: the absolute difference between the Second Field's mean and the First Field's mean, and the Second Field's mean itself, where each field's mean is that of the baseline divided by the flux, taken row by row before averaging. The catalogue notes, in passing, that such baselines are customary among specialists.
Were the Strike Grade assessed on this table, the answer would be 0.502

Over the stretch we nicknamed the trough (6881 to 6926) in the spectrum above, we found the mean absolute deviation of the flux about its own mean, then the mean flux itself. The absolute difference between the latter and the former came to 37.7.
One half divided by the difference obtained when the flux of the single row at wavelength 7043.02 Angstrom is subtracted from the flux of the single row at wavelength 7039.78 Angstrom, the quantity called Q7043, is -1.0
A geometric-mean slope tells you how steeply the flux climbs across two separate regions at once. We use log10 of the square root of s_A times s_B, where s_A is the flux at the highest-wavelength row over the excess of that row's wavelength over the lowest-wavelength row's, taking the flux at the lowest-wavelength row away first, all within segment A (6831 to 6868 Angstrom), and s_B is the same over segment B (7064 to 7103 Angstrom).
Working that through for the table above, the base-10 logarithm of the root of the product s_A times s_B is -1.5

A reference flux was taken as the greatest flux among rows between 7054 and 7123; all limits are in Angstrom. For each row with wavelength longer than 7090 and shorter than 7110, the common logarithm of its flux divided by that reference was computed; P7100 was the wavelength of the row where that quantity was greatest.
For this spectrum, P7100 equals 7104.91 Angstrom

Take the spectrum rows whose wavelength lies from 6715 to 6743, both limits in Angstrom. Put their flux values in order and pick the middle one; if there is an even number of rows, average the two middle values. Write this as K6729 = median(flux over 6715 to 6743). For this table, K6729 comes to 39.6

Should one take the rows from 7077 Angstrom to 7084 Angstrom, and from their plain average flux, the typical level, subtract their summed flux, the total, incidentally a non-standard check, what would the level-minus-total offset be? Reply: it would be -37.7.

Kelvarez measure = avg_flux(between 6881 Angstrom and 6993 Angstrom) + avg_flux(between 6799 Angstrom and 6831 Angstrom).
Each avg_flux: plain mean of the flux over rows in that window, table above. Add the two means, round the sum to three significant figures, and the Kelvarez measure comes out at 77.7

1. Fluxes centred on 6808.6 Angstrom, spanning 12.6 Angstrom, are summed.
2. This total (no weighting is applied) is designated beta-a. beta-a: 160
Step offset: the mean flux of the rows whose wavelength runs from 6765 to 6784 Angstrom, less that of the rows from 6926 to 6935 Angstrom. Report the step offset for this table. 1.6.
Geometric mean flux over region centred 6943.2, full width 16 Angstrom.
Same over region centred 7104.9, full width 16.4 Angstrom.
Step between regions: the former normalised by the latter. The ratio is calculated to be 1.02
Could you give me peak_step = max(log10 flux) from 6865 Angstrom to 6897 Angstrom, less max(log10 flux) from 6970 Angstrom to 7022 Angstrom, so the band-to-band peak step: 0.0146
